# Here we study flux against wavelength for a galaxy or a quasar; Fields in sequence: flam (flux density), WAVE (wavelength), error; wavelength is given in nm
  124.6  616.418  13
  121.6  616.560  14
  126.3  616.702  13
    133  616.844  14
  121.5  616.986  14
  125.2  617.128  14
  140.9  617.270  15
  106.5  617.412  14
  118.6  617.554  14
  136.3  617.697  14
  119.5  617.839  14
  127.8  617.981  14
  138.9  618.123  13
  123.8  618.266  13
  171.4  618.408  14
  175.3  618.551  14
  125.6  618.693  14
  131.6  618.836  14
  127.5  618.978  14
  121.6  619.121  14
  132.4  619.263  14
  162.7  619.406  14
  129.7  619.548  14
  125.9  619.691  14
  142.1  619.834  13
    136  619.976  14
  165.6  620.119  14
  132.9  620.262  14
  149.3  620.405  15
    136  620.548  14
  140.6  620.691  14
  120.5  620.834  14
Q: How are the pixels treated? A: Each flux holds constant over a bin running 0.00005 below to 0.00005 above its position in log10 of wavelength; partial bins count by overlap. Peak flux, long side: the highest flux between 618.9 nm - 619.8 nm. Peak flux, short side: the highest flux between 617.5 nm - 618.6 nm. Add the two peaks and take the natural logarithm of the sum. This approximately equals 5.82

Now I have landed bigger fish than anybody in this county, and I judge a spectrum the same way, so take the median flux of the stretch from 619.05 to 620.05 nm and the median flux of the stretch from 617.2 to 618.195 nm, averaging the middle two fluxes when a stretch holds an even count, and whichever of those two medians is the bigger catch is 132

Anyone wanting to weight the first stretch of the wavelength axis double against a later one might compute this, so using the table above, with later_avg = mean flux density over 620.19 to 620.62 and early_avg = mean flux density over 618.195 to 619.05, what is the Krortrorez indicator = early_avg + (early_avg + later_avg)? 424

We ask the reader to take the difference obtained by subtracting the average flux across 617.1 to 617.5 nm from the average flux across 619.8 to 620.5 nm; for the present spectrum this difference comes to 21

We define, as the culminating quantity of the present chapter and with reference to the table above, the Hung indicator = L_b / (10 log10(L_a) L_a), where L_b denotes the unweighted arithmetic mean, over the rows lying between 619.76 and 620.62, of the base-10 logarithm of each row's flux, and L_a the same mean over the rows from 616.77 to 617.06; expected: 0.317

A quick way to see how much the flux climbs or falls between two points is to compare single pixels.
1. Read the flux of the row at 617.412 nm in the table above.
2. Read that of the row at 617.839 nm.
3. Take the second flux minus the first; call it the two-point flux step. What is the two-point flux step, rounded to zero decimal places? 13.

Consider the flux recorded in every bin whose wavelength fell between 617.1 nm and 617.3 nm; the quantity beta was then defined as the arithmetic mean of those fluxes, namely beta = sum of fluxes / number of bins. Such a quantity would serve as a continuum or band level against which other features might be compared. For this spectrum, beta 133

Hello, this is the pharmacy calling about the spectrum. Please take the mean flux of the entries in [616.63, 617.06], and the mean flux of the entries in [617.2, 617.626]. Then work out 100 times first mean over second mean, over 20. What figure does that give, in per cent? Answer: 5.2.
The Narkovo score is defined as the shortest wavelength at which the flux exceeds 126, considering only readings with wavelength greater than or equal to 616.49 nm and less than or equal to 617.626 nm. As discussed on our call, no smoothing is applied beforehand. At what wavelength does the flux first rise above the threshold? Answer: 616.702 nm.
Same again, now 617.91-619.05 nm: 617.981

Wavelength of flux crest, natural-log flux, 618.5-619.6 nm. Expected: 618.551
